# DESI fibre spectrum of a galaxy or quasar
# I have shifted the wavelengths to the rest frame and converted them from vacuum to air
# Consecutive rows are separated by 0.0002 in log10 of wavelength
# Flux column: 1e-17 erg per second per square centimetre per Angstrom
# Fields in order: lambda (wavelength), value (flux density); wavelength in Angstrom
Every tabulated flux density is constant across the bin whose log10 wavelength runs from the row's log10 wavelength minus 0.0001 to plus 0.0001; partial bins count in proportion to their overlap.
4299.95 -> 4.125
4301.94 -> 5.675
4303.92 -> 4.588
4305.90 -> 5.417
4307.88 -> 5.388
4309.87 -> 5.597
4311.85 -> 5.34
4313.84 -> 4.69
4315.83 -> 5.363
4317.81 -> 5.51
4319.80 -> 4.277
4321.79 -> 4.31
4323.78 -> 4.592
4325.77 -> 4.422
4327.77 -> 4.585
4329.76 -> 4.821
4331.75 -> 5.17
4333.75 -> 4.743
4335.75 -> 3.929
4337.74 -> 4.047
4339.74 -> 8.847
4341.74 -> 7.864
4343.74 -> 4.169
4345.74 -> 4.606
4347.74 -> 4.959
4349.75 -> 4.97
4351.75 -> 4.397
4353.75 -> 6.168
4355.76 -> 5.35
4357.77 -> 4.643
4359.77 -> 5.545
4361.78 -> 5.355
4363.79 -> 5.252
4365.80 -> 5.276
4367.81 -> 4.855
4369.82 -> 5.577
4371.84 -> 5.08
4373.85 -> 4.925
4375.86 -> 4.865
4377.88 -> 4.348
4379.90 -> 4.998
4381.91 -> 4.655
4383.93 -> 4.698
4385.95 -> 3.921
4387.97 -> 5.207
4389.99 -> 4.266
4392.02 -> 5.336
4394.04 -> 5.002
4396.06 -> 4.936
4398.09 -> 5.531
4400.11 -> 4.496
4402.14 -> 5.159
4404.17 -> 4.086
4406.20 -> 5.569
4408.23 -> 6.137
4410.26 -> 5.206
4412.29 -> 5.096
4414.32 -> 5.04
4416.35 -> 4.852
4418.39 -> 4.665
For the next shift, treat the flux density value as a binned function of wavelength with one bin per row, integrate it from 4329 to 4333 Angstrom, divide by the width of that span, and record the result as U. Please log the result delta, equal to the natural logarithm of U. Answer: 1.61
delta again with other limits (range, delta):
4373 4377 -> 1.58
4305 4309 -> 1.69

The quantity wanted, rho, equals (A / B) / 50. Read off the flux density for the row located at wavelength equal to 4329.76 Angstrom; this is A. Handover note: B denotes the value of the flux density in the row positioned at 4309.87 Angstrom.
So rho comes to 0.017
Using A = 4.821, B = 5.597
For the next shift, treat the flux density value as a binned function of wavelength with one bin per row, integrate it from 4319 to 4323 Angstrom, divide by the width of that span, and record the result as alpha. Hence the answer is 4.3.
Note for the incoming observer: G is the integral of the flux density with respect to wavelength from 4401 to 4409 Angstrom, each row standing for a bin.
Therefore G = 42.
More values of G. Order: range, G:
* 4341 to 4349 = 42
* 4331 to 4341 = 54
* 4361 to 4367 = 32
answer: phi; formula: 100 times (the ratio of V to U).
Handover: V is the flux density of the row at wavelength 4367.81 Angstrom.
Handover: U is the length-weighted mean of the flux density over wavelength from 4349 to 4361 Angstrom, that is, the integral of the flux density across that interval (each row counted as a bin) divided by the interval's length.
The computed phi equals 94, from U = 5.19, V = 4.855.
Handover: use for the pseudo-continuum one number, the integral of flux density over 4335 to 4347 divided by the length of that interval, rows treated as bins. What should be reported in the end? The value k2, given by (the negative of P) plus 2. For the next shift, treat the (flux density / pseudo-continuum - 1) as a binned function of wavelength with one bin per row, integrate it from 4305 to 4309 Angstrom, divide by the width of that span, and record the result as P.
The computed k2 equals 2.03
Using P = -0.03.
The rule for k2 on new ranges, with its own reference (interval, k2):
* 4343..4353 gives 2.17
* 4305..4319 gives 2.05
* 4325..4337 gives 2.18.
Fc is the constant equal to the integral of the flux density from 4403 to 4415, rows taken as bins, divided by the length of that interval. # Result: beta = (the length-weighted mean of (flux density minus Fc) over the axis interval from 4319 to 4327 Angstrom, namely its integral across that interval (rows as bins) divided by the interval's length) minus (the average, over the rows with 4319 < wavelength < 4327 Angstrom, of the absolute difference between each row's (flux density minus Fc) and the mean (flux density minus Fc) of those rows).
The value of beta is -0.9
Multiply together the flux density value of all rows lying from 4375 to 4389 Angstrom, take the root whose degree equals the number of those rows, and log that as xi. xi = 4.7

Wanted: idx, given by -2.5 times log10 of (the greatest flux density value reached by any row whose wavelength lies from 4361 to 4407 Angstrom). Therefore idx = -1.87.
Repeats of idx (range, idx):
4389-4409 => -1.97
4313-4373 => -2.37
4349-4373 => -1.98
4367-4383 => -1.87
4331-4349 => -2.37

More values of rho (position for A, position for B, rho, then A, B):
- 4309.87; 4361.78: 0.021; 5.597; 5.355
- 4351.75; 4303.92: 0.019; 4.397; 4.588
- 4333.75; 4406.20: 0.017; 4.743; 5.569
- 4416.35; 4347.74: 0.020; 4.852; 4.959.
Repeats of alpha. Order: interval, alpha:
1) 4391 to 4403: 5.1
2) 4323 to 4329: 4.5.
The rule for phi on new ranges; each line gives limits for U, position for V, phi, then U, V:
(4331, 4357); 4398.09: 104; 5.32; 5.531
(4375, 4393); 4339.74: 188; 4.69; 8.847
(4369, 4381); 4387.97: 105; 4.95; 5.207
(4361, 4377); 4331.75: 101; 5.14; 5.17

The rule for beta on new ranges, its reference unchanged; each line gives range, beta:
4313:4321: -0.7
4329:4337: -0.9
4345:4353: -0.6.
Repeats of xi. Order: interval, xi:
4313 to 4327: 4.7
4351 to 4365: 5.2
